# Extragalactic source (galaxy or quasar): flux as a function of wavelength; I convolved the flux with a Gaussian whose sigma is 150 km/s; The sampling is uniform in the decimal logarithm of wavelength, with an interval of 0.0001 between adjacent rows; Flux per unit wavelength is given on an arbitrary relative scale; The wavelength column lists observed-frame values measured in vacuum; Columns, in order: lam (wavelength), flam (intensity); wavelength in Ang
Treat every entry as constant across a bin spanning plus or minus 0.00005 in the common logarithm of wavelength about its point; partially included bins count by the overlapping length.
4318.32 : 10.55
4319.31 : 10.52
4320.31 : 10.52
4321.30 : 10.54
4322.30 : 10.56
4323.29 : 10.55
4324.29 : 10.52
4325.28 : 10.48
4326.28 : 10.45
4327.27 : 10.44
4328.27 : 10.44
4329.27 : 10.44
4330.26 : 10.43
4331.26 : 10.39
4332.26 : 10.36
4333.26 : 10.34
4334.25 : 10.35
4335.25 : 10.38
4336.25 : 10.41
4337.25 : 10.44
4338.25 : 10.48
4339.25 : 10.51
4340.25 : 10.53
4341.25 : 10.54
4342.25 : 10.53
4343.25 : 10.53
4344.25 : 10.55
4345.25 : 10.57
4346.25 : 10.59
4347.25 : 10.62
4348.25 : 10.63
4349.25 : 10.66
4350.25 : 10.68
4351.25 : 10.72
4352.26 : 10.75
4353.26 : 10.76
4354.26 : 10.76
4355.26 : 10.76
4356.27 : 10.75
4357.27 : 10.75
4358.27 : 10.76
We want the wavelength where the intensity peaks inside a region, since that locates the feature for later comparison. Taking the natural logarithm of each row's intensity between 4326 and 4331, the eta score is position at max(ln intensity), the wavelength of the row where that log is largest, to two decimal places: 4326.28 Ang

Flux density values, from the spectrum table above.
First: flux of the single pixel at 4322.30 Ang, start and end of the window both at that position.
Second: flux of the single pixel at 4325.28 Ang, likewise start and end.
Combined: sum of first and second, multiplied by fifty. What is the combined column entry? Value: 1052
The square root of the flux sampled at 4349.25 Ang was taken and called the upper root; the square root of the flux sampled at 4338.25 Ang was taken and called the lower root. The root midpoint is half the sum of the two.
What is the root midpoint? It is 3.25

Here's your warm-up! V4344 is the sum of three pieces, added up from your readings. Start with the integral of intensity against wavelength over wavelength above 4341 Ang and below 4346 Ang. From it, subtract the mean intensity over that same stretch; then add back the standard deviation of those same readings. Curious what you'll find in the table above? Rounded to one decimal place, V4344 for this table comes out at 42.2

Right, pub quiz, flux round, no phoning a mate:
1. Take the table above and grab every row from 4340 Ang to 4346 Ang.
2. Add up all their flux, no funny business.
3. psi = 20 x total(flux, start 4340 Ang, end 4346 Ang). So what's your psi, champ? 1265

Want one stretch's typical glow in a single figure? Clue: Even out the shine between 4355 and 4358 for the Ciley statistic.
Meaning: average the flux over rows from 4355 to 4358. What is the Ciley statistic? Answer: 10.8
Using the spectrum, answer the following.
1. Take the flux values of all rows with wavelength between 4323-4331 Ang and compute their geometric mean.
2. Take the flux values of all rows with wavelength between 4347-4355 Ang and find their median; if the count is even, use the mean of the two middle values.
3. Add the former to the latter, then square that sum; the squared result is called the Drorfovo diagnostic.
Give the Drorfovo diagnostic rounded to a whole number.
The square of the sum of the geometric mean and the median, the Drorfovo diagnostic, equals 448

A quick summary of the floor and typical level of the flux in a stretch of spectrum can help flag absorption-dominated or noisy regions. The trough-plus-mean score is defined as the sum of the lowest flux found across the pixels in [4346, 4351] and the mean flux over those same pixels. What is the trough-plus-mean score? 21.2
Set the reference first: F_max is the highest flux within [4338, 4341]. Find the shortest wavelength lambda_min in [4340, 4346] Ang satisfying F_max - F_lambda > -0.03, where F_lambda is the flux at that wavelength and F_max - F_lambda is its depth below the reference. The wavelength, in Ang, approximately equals 4340.25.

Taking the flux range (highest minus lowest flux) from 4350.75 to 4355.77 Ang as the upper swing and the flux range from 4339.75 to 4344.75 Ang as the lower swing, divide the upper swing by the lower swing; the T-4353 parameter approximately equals 2.0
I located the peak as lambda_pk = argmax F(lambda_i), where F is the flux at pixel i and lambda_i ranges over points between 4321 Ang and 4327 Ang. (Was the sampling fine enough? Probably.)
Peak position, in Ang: 4322.30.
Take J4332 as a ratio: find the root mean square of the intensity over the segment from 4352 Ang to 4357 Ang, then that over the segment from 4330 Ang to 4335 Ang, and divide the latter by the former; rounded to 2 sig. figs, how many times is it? 0.96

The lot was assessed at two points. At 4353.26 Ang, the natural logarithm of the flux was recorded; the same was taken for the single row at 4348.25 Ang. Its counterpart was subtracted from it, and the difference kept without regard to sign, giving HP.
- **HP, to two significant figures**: 0.012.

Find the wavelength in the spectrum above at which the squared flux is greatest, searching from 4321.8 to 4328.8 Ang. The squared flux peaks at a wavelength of 4322.30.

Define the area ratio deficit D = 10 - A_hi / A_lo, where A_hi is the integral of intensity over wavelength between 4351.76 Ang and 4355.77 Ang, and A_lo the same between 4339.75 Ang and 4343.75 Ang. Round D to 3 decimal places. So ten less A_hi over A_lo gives 8.976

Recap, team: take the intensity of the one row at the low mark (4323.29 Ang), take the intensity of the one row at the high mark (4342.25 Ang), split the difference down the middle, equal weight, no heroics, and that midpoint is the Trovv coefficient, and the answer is 10.5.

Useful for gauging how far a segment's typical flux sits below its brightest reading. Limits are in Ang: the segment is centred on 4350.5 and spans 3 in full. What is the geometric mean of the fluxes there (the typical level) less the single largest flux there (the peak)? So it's -0.033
